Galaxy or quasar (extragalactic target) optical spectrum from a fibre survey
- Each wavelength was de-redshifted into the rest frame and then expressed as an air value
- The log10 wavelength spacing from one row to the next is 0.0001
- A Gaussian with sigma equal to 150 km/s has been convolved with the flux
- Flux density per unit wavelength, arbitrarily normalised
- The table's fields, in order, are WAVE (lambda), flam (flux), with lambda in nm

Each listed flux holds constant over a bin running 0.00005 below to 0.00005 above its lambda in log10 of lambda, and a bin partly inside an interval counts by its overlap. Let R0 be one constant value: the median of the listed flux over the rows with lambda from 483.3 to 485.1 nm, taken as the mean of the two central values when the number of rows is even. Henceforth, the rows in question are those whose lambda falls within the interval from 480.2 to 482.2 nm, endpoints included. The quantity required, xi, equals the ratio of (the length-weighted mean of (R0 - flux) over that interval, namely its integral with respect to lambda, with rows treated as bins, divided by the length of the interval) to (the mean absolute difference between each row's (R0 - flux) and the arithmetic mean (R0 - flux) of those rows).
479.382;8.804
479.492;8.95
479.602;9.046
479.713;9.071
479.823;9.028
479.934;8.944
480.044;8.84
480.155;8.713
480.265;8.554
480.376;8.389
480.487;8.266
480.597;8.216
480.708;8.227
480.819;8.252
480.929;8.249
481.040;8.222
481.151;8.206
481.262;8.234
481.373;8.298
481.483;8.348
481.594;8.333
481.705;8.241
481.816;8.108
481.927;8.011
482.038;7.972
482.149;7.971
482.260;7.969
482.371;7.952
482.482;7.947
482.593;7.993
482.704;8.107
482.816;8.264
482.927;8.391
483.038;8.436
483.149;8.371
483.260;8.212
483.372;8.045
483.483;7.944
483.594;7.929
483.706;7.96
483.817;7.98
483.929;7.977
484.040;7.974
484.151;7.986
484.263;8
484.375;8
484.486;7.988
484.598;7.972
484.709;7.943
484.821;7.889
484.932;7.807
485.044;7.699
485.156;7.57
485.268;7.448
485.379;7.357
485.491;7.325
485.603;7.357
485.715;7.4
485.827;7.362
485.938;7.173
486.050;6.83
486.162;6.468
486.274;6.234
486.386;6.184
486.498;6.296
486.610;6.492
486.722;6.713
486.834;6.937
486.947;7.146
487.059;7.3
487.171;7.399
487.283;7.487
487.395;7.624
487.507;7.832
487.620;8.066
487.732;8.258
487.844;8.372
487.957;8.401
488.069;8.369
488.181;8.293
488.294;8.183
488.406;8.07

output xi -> -2.6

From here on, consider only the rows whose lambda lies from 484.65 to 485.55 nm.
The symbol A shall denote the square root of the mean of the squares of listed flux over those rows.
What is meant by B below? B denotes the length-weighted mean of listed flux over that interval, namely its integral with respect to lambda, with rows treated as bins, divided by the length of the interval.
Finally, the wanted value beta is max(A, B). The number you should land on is 7.63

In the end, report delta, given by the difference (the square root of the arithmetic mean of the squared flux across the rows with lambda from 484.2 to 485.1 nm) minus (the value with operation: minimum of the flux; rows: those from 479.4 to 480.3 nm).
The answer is -0.6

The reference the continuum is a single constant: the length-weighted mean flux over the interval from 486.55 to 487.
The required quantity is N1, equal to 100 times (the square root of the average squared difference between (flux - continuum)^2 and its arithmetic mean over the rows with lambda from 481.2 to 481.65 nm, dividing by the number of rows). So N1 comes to 13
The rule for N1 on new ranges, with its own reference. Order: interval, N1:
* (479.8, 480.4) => 84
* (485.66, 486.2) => 13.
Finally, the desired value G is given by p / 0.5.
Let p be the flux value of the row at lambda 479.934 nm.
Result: 17.9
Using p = 8.944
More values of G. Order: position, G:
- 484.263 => 16.0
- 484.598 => 15.9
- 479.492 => 17.9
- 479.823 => 18.1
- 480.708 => 16.5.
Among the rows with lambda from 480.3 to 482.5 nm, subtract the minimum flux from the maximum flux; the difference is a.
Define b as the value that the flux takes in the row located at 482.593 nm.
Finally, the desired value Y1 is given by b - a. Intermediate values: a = 0.4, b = 7.993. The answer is 7.55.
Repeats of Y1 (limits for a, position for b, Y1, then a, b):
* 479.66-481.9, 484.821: 6.93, 1.0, 7.889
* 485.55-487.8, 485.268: 5.37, 2.1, 7.448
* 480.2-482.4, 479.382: 8.20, 0.6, 8.804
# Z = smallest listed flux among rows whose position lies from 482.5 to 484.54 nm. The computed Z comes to 7.929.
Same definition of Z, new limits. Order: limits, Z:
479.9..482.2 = 7.971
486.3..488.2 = 6.184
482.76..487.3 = 6.184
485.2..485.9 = 7.325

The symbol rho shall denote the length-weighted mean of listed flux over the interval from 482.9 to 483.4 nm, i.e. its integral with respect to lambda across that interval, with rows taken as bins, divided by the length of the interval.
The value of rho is 8.3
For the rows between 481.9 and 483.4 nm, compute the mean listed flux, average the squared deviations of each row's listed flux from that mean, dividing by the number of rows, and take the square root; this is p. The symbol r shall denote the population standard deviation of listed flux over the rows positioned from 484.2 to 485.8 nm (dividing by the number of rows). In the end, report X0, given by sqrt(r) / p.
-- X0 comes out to 3.0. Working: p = 0.174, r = 0.27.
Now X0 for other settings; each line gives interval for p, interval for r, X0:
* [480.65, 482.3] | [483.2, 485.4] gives 3.5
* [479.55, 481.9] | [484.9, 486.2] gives 1.9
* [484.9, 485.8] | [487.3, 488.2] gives 3.1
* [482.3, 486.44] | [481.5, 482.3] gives 0.7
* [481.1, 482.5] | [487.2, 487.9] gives 3.7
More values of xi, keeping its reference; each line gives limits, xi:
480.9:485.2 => -0.6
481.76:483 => -0.8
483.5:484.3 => 0.2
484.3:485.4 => 0.9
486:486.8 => 7.9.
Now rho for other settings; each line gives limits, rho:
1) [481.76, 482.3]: 8.0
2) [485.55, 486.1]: 7.2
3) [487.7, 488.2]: 8.4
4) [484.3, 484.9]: 8.0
